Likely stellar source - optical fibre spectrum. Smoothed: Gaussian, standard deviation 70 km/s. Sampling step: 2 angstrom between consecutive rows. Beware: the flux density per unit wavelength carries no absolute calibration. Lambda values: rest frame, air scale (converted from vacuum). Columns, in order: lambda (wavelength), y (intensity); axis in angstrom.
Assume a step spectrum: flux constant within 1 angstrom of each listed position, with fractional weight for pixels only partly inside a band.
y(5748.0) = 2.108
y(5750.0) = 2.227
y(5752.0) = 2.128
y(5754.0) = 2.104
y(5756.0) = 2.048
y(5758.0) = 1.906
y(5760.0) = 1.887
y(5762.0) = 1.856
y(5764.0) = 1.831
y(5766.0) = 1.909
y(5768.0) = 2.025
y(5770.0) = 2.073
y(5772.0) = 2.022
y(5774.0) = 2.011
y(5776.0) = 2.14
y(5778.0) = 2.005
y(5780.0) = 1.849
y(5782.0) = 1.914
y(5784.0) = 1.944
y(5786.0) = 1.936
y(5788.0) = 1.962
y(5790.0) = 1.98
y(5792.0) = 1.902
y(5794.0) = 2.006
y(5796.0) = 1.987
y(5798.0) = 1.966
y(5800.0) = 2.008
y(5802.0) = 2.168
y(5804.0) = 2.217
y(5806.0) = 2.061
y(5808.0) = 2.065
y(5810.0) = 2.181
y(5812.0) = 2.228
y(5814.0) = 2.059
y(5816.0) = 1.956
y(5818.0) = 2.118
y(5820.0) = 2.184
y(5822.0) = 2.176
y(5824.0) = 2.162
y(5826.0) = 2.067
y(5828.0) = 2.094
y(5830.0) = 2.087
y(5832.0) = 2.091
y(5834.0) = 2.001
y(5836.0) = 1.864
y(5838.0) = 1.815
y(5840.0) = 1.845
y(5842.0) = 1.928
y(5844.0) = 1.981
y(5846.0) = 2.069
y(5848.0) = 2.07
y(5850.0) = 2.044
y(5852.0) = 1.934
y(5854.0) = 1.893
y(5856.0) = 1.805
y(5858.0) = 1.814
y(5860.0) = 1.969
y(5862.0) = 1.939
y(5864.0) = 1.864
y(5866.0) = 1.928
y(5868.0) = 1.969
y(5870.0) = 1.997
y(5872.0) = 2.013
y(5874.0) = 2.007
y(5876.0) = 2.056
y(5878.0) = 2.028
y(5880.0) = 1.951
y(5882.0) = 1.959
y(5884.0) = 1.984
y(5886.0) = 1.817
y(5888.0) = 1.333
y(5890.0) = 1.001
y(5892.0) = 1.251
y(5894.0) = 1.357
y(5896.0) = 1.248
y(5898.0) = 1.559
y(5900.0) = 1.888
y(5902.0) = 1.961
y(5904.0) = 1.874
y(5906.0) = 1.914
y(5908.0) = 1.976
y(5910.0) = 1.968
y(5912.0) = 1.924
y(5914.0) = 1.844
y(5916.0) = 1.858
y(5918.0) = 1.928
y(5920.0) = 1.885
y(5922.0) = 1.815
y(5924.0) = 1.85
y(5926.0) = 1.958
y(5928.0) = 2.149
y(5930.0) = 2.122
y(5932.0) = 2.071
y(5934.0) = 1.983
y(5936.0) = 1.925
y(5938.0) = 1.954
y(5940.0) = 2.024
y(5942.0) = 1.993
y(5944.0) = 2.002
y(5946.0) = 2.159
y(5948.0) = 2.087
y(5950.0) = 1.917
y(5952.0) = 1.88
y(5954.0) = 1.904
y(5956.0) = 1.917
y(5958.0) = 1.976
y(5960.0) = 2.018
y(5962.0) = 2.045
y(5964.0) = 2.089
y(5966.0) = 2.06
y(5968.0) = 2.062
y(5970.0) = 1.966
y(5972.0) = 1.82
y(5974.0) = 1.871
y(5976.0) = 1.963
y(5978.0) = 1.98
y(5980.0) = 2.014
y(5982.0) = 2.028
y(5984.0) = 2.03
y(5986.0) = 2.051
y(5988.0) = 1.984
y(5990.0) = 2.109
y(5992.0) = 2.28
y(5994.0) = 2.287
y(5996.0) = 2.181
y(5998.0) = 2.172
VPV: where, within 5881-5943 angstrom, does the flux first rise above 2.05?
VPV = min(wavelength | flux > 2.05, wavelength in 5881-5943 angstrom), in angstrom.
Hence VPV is 5928.0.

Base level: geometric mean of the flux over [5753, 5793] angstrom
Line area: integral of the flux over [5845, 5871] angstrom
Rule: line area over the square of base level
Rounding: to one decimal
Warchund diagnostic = 13.1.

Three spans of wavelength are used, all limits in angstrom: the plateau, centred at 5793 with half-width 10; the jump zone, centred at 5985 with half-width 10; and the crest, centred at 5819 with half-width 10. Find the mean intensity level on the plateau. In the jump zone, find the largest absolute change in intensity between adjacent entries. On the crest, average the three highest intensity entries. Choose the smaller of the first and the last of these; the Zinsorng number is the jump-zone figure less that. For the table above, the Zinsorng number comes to -1.81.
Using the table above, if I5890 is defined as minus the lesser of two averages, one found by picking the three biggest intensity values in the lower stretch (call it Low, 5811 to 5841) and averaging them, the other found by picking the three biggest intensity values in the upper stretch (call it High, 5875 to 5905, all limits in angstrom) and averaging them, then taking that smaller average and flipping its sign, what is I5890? -2.02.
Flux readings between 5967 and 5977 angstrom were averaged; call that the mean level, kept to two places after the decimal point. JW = 1.94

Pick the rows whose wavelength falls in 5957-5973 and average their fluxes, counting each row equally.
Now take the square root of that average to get 1.42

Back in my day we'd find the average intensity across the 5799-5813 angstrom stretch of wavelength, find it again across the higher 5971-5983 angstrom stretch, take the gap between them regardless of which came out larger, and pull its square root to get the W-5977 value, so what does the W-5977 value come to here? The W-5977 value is 0.43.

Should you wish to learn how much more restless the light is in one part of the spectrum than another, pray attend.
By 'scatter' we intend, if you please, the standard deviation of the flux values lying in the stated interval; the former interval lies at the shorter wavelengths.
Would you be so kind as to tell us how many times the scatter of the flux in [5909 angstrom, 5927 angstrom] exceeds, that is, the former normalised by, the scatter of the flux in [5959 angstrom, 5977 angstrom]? 0.59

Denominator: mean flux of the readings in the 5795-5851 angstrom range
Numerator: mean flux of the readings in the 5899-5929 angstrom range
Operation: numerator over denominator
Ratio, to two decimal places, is 0.93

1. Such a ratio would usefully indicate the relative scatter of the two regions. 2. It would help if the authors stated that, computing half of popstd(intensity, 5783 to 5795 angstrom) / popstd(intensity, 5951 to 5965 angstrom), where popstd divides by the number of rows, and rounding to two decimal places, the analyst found 0.23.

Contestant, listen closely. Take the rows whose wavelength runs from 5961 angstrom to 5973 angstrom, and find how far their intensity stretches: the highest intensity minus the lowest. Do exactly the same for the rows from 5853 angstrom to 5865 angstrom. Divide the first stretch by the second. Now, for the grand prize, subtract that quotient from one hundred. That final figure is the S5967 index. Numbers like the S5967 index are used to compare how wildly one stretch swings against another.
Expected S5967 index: 98.4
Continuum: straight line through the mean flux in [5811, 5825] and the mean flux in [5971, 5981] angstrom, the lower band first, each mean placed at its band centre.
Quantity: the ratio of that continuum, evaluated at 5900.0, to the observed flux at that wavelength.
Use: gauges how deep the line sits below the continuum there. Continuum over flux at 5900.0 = 1.07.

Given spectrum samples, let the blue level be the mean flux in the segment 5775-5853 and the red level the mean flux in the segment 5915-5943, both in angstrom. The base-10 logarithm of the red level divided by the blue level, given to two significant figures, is -0.013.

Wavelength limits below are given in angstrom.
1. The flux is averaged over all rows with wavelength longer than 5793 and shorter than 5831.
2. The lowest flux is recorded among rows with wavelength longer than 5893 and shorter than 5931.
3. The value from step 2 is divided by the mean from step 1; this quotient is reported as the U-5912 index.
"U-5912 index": 0.60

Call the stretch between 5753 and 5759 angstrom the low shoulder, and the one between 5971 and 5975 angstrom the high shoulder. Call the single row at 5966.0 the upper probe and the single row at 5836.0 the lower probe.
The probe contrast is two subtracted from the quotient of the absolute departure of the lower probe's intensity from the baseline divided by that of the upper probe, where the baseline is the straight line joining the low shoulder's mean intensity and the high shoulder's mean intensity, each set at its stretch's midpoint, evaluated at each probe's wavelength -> -1.6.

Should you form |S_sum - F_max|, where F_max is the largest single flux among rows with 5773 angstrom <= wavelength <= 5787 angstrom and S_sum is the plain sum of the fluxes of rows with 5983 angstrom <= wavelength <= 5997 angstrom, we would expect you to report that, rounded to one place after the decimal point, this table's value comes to 12.8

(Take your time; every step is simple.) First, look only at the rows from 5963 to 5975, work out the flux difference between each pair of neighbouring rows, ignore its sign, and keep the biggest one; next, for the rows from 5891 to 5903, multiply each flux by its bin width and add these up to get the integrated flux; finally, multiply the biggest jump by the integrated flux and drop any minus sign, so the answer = 2.7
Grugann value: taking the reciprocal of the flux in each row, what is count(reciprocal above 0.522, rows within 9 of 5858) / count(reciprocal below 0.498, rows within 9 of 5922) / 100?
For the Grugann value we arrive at 0.0200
